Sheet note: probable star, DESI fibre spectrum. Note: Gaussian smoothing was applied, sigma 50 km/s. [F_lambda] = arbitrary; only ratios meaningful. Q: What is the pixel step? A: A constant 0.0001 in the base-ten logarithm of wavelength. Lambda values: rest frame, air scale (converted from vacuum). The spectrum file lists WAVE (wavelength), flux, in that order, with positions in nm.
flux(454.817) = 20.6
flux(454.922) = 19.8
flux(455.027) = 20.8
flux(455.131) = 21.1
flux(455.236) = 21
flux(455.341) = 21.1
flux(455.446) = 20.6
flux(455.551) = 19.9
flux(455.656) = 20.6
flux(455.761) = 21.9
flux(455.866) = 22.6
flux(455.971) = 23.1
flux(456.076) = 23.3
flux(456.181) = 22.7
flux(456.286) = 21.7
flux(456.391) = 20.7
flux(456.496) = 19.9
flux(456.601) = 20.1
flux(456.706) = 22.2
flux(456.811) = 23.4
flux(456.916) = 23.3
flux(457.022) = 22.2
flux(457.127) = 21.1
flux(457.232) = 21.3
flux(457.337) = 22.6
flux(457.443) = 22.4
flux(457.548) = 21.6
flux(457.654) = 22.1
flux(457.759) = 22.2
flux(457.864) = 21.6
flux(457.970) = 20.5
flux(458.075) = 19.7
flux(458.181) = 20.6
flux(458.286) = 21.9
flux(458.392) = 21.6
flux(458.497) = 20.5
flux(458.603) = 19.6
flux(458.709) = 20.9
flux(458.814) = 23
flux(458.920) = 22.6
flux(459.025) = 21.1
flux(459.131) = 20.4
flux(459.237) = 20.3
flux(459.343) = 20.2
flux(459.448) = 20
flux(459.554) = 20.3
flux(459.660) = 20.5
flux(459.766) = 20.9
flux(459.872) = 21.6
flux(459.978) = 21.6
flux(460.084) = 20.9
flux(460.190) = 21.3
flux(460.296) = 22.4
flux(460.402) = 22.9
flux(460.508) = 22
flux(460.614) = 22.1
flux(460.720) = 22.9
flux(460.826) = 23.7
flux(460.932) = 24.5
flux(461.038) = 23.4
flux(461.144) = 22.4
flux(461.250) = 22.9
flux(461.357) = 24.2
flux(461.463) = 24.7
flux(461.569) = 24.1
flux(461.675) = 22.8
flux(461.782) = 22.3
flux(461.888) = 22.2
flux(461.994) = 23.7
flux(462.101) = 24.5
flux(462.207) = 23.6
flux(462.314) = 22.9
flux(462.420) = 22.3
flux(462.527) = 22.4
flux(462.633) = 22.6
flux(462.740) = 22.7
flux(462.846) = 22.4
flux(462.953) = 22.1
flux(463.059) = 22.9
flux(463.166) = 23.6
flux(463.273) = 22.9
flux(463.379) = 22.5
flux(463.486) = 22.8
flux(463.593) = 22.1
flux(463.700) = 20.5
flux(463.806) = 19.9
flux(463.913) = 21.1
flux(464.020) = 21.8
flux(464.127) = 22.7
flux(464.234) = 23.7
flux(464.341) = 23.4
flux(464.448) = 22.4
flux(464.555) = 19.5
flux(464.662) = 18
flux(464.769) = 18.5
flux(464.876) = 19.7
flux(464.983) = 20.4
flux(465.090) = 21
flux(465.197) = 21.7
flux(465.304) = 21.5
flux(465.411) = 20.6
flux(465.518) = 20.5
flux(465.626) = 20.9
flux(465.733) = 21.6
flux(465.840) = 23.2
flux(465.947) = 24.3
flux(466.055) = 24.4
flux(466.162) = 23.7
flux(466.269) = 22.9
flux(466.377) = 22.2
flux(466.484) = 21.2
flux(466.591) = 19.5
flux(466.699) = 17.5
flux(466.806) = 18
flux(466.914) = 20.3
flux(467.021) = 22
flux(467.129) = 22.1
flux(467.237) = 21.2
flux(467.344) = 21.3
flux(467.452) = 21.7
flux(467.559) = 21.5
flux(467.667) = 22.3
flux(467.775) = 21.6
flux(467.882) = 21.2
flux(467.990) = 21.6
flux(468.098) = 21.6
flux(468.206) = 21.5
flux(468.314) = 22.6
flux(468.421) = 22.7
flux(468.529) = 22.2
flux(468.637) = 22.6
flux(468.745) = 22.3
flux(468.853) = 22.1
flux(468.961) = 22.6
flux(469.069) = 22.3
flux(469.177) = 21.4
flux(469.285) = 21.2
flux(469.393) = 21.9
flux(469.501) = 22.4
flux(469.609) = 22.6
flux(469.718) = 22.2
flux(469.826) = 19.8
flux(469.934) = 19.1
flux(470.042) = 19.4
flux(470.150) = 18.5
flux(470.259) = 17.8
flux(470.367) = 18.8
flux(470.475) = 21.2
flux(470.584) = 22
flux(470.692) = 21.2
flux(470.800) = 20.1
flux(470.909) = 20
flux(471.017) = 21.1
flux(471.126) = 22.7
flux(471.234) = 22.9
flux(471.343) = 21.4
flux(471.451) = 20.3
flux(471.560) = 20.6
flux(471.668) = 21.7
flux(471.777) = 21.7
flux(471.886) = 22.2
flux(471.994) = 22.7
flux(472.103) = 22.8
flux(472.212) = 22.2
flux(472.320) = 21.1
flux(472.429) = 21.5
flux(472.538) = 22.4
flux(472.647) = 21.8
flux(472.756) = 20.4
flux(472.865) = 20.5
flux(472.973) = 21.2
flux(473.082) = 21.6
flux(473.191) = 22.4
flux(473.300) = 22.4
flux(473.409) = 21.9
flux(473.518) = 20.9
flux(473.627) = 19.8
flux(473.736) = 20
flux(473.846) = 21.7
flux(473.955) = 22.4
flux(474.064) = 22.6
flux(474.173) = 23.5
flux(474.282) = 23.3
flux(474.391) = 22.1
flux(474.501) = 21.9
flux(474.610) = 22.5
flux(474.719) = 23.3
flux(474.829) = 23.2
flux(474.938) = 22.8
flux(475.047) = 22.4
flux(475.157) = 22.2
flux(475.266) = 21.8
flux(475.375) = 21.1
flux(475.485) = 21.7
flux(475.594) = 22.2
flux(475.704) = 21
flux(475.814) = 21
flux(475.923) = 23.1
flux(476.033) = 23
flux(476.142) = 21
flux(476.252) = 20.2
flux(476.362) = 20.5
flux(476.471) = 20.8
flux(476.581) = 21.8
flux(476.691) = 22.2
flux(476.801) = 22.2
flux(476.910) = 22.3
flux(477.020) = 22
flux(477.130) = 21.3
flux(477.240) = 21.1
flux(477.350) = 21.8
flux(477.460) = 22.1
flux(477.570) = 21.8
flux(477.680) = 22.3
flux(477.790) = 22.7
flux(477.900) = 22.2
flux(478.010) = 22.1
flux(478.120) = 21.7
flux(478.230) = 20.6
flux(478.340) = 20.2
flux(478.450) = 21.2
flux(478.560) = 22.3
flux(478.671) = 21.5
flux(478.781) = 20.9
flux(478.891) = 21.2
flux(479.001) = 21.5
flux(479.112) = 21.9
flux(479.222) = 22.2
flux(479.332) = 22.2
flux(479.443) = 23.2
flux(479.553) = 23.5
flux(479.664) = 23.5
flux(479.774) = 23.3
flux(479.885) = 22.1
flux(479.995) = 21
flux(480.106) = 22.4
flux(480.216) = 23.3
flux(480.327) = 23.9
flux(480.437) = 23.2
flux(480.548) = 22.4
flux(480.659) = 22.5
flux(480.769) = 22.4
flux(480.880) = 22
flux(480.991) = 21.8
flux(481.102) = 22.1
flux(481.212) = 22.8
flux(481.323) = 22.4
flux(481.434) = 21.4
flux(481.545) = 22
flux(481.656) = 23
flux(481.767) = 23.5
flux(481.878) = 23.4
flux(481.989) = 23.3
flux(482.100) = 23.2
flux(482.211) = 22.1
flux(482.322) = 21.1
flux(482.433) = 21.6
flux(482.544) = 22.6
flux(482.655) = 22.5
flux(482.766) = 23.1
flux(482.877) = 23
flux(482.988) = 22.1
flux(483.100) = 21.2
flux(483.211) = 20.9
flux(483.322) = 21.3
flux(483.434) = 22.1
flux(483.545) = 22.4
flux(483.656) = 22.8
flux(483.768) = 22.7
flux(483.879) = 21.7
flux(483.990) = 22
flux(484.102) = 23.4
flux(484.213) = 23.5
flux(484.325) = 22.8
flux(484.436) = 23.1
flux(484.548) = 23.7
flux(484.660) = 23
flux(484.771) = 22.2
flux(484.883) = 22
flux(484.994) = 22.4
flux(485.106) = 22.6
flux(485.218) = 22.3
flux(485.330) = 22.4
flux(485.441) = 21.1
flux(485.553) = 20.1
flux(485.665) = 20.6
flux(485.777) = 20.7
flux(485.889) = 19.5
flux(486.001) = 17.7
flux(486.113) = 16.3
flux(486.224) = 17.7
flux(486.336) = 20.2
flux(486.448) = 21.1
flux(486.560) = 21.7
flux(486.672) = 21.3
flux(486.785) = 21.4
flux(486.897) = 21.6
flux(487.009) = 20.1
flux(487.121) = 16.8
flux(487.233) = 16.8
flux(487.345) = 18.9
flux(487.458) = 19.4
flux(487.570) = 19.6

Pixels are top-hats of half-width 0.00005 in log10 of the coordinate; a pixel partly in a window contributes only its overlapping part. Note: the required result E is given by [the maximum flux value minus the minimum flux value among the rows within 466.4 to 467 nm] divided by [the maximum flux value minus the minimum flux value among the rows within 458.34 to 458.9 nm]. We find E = 1.09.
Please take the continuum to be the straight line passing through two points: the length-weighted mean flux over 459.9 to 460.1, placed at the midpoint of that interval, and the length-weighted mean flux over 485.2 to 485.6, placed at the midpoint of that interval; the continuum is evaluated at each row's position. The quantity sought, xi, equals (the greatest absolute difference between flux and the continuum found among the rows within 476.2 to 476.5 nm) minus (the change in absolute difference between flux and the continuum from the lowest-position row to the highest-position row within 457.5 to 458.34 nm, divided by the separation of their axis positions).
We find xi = 0.8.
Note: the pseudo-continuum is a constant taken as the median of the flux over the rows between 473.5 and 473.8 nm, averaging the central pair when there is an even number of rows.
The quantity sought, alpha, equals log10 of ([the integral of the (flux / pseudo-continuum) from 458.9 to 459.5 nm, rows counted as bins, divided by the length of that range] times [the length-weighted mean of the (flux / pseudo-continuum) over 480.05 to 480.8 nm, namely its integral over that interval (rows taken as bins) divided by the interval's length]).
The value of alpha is 0.07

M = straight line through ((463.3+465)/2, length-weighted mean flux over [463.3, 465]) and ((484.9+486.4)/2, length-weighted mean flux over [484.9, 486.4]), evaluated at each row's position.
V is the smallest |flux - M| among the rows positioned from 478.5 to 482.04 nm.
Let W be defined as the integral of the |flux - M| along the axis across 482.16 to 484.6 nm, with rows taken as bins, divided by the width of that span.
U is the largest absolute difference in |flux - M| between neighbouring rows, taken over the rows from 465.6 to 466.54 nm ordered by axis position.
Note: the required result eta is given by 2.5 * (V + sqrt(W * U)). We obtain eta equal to 5.1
